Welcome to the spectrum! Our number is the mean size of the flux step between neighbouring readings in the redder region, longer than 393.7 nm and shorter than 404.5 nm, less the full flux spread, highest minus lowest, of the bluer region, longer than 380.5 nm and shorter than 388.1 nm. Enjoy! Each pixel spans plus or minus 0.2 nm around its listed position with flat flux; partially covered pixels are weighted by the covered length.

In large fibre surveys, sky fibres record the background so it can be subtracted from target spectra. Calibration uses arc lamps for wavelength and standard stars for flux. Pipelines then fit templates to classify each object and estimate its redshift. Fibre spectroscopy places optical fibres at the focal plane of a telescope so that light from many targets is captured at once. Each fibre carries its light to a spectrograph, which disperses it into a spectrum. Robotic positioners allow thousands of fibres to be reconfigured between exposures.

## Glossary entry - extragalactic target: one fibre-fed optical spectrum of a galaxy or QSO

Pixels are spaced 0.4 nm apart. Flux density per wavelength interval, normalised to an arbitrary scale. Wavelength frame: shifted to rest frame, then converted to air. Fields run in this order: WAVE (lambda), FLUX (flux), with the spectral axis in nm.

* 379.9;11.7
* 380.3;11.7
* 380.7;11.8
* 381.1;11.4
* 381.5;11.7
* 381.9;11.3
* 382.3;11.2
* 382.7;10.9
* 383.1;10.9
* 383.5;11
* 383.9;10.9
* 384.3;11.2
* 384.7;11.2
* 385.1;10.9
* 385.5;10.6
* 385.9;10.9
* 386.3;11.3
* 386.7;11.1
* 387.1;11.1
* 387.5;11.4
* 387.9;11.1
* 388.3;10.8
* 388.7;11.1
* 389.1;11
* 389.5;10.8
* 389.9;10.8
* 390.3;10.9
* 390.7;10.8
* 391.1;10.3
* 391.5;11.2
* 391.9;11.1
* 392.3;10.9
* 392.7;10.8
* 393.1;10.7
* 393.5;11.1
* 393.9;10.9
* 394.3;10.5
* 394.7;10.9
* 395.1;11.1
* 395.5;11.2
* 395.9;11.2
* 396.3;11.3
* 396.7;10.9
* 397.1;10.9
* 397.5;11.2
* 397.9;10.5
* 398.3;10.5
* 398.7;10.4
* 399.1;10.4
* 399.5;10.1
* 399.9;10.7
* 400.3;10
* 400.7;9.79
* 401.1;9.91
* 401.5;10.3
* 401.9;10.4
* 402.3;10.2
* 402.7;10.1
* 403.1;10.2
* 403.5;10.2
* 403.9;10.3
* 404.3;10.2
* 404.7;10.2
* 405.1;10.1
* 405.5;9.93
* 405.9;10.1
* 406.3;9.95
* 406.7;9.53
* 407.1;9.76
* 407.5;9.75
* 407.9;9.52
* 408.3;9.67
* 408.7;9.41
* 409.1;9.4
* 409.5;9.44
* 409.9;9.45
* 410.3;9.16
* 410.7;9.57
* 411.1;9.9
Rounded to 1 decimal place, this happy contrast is -1.0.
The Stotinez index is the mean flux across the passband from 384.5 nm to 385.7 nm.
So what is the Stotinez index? 10.9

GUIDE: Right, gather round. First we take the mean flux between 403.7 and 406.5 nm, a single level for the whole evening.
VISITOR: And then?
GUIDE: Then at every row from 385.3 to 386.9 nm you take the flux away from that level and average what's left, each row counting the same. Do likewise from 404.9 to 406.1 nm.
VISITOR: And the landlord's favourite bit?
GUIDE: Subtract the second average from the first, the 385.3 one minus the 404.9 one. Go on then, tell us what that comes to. -0.93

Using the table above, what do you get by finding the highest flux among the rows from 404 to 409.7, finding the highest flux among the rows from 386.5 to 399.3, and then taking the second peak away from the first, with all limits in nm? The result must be -1.2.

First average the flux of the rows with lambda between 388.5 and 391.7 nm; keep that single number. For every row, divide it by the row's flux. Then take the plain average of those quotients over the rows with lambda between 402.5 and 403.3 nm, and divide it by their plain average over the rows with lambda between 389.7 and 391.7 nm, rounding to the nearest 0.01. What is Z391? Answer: 1.06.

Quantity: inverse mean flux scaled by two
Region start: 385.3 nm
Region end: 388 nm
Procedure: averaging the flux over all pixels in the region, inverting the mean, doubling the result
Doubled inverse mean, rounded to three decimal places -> 0.181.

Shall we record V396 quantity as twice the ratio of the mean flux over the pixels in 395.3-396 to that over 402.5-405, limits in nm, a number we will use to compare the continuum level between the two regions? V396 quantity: 2.20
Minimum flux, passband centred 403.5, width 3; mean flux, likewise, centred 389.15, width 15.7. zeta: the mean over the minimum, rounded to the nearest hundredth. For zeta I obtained 1.09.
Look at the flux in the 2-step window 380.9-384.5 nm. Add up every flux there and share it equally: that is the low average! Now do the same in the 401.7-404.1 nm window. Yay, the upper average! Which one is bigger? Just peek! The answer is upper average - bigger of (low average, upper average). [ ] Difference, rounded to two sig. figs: -0.93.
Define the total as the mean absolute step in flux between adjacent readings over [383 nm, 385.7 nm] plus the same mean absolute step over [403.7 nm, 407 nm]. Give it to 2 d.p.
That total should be 0.34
